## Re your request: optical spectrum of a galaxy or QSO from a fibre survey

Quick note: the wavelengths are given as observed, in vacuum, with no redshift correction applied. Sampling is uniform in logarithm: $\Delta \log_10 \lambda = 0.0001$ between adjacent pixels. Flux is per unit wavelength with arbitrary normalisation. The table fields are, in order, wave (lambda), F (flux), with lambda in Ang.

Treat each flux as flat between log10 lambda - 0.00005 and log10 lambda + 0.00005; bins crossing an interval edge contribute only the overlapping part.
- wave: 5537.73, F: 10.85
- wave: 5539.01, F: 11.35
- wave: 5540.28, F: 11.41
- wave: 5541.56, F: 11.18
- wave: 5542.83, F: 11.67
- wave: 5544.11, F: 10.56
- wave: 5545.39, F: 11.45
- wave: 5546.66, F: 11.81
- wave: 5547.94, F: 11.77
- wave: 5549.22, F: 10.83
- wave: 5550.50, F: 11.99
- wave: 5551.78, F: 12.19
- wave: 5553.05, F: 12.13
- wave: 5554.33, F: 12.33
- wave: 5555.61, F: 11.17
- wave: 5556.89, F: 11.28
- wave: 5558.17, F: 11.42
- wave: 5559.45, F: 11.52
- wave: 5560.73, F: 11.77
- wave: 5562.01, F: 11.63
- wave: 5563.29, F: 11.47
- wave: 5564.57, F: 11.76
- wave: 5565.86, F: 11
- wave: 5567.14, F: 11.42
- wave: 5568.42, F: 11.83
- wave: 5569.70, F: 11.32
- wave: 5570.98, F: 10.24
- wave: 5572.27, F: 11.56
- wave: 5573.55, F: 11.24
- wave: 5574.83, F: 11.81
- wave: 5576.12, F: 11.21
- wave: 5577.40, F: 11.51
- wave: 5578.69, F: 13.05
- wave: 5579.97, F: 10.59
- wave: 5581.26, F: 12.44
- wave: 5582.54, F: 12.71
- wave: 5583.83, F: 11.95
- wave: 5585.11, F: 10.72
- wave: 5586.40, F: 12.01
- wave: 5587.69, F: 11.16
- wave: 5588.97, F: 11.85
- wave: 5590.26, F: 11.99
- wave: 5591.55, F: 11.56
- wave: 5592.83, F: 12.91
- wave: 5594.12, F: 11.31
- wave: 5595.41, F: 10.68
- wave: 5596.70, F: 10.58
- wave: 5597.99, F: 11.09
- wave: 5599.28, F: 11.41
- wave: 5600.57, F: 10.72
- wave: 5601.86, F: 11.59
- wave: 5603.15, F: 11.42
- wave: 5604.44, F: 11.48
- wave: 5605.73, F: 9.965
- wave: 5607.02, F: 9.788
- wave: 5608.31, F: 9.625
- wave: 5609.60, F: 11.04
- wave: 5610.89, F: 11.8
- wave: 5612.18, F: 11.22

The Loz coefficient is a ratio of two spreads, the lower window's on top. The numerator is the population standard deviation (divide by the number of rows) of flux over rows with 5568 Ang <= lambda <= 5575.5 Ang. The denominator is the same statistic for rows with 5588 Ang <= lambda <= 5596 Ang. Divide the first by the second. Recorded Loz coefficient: 0.79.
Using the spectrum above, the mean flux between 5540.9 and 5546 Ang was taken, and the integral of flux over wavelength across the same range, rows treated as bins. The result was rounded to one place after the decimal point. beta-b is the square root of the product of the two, 25.3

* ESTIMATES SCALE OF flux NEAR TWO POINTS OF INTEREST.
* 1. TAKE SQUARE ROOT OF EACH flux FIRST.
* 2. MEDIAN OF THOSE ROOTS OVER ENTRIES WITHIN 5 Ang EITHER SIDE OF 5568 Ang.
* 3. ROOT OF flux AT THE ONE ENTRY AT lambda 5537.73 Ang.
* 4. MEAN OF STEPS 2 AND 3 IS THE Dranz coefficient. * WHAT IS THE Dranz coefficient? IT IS 3.34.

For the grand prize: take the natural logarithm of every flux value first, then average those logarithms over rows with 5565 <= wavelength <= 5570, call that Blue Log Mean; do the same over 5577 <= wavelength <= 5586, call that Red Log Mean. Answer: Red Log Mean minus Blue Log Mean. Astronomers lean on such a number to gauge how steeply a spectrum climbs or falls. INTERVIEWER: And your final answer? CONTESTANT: 0.037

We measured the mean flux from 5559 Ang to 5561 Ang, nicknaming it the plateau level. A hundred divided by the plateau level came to 8.59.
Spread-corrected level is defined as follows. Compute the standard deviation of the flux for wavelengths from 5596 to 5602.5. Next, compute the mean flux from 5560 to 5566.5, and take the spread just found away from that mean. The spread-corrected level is 11.1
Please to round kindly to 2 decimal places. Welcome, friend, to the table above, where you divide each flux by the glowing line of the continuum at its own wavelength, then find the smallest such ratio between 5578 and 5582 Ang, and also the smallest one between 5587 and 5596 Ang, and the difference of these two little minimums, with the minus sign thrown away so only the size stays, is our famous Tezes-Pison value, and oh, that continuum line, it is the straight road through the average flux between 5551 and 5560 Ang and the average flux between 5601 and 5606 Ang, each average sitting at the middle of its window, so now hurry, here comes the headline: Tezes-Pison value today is 0.02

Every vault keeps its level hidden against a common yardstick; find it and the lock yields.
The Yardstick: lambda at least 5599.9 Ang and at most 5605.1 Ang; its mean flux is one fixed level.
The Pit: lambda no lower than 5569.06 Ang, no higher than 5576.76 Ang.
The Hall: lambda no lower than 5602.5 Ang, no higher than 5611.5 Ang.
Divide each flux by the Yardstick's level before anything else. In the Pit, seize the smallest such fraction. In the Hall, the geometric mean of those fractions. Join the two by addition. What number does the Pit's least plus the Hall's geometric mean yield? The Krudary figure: 1.85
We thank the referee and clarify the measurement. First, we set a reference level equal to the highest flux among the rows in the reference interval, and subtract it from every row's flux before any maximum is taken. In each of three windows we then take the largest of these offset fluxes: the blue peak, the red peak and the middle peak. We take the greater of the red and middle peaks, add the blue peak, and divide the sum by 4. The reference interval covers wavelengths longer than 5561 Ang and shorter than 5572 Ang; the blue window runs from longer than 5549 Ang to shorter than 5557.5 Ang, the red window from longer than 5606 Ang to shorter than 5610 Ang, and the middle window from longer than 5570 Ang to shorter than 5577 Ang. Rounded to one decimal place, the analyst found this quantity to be 0.1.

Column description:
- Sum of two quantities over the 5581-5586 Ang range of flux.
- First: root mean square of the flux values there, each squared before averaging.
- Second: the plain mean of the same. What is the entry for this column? 23.9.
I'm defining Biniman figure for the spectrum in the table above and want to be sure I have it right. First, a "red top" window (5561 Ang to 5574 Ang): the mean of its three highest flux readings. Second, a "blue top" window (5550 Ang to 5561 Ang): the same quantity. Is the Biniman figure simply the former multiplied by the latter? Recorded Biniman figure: 143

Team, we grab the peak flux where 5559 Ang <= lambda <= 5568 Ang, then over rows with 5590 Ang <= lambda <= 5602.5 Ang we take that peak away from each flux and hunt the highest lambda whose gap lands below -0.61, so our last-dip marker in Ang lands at 5600.57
